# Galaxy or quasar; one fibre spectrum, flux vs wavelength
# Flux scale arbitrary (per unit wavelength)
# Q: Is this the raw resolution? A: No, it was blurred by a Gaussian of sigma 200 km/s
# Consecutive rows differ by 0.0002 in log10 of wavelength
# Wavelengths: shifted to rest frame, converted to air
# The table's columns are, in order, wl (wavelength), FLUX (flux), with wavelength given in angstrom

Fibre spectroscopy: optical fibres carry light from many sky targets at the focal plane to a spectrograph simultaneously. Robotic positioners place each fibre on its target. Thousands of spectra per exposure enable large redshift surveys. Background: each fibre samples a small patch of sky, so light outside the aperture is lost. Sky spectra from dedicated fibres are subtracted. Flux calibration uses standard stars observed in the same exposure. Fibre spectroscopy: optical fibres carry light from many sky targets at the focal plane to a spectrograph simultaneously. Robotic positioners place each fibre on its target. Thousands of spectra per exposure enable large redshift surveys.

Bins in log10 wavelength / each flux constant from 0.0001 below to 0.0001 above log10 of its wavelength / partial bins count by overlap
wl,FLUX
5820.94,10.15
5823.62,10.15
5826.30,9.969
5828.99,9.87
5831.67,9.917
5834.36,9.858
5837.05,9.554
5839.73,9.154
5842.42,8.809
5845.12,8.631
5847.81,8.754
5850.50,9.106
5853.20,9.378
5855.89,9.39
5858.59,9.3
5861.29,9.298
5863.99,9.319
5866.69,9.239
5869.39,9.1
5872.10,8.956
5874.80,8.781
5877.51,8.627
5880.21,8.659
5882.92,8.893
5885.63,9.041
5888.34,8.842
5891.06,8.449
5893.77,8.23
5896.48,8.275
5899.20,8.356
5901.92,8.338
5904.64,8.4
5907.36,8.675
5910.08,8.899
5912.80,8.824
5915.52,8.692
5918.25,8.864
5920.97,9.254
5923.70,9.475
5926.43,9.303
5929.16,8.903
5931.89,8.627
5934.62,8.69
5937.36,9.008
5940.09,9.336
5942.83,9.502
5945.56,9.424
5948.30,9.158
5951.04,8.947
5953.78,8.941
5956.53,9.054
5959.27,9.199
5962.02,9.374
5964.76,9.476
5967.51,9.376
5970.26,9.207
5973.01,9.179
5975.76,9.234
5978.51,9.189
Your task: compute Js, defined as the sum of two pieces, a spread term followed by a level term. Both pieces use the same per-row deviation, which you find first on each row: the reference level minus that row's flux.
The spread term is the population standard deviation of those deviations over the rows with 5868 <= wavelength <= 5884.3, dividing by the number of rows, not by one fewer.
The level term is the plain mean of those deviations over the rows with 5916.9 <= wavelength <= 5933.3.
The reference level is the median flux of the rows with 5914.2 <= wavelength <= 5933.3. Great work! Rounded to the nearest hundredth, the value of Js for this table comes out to 0.00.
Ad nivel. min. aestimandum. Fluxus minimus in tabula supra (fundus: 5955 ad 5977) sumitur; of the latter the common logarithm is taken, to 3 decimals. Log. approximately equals 0.957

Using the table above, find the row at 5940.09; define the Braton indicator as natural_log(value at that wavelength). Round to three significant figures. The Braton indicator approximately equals 2.23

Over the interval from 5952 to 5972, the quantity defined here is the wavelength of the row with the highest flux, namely 5964.76 angstrom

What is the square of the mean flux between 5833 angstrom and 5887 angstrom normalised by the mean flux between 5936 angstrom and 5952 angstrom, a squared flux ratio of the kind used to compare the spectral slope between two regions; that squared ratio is 0.97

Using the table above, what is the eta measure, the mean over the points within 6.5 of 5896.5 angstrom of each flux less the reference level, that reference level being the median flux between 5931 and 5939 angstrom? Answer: -0.36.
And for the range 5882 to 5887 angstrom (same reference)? 0.28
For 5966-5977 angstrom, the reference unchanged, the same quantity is 0.56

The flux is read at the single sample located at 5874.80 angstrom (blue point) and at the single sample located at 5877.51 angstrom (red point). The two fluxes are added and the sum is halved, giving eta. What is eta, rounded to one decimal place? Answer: 8.7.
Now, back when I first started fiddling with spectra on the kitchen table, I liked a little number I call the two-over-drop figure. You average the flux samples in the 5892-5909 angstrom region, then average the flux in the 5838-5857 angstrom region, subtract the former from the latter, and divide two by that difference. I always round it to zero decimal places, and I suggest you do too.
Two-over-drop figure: 3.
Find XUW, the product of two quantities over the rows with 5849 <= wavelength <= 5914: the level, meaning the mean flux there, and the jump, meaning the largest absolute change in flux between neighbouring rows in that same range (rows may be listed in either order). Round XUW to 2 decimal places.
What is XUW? 3.48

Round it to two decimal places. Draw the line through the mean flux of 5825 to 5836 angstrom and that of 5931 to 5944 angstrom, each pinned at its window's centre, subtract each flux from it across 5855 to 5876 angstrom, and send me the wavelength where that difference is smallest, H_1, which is 5855.89 angstrom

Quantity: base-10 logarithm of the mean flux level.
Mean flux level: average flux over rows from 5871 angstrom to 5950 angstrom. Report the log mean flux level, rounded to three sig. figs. 0.947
